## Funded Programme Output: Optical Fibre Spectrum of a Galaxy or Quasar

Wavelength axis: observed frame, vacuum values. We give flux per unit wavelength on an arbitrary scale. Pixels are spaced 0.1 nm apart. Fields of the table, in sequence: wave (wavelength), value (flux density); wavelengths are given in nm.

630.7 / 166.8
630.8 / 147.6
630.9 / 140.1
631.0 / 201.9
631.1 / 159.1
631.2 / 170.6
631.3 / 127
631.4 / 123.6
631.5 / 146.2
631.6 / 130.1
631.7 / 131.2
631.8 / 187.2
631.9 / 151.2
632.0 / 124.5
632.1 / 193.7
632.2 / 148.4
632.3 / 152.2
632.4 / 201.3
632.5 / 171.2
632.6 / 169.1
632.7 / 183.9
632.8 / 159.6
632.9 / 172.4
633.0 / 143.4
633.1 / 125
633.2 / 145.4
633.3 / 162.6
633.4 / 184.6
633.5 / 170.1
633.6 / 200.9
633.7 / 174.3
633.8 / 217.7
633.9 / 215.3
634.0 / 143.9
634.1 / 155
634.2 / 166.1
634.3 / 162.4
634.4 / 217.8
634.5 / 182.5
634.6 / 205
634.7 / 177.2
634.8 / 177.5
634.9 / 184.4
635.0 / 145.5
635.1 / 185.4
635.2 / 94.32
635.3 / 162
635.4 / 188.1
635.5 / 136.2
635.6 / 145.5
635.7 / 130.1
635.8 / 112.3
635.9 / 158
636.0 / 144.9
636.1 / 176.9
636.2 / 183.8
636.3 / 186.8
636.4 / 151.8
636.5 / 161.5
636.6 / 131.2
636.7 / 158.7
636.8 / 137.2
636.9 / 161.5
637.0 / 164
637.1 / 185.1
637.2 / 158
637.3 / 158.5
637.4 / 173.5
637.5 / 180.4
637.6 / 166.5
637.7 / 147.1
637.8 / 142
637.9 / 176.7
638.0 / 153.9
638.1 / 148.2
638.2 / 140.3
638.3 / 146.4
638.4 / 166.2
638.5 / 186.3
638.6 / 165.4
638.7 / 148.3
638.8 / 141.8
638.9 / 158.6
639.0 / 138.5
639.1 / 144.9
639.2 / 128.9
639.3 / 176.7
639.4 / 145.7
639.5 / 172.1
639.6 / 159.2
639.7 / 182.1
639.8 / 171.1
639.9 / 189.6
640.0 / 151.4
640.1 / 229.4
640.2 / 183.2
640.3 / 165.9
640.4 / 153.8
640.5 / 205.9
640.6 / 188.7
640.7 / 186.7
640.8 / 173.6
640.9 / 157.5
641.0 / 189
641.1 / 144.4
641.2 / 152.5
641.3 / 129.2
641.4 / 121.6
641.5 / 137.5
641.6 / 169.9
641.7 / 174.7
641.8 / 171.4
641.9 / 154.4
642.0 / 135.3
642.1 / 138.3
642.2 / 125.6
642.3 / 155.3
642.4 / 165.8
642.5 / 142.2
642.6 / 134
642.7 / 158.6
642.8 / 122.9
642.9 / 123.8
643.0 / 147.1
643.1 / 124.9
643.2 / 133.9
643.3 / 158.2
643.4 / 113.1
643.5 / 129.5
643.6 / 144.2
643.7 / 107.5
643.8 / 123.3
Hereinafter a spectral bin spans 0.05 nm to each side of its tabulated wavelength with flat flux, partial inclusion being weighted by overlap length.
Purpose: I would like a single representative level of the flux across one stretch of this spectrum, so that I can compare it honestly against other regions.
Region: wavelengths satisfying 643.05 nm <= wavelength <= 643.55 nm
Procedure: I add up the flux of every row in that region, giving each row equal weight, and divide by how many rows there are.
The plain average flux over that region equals 132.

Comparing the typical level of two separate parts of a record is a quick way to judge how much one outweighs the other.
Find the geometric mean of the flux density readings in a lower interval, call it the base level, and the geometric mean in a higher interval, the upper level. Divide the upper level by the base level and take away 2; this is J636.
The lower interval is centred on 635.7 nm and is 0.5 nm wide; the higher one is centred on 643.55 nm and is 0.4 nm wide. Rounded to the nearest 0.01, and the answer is -1.09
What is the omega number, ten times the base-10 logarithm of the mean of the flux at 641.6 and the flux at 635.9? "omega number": 22.1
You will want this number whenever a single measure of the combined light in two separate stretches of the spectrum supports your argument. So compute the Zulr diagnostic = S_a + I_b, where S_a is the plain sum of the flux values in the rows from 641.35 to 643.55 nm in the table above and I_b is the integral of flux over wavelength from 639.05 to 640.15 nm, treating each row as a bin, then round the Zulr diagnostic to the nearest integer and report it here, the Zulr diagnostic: 3323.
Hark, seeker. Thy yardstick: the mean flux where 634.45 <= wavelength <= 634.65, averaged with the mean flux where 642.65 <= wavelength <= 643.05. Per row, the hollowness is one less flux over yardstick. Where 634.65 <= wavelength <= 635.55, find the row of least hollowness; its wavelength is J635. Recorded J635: 635.4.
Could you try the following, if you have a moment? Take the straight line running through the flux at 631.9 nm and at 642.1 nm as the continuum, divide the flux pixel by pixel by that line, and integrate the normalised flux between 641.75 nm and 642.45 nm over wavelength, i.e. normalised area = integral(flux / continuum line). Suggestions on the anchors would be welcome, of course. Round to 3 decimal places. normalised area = 0.756 nm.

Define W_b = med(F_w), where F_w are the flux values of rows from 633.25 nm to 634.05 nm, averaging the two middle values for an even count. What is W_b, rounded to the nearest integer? 179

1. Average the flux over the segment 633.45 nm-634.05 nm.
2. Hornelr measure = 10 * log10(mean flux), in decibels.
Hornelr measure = 22.7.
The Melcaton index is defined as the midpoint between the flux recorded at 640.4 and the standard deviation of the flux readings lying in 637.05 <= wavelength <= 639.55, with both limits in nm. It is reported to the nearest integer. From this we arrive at 85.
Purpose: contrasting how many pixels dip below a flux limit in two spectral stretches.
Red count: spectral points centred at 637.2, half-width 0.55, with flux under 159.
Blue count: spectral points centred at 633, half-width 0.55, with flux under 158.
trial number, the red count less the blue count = 2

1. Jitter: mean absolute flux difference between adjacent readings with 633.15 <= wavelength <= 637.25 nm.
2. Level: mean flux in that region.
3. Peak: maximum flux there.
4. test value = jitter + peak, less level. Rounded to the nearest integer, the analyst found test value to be 78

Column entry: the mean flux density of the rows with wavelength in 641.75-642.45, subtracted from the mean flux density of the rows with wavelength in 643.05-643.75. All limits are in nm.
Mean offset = -19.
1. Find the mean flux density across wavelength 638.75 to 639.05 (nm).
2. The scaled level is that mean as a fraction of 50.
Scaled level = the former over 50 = 2.93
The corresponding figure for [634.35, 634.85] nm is 3.84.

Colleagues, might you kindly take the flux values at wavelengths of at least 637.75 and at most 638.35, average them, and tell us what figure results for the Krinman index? 151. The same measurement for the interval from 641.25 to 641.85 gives 151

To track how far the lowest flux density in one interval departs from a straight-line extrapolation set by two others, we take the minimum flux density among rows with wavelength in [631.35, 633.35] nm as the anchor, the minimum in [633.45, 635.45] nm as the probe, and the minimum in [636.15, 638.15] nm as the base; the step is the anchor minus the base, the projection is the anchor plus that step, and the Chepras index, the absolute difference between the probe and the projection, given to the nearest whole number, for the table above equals 22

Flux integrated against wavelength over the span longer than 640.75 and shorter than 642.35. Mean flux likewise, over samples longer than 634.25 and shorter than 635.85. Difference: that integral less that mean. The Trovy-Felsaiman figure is 80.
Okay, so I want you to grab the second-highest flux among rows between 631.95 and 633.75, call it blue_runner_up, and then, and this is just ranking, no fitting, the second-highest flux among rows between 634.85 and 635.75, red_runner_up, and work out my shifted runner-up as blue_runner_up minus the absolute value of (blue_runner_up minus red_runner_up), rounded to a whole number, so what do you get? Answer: 185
